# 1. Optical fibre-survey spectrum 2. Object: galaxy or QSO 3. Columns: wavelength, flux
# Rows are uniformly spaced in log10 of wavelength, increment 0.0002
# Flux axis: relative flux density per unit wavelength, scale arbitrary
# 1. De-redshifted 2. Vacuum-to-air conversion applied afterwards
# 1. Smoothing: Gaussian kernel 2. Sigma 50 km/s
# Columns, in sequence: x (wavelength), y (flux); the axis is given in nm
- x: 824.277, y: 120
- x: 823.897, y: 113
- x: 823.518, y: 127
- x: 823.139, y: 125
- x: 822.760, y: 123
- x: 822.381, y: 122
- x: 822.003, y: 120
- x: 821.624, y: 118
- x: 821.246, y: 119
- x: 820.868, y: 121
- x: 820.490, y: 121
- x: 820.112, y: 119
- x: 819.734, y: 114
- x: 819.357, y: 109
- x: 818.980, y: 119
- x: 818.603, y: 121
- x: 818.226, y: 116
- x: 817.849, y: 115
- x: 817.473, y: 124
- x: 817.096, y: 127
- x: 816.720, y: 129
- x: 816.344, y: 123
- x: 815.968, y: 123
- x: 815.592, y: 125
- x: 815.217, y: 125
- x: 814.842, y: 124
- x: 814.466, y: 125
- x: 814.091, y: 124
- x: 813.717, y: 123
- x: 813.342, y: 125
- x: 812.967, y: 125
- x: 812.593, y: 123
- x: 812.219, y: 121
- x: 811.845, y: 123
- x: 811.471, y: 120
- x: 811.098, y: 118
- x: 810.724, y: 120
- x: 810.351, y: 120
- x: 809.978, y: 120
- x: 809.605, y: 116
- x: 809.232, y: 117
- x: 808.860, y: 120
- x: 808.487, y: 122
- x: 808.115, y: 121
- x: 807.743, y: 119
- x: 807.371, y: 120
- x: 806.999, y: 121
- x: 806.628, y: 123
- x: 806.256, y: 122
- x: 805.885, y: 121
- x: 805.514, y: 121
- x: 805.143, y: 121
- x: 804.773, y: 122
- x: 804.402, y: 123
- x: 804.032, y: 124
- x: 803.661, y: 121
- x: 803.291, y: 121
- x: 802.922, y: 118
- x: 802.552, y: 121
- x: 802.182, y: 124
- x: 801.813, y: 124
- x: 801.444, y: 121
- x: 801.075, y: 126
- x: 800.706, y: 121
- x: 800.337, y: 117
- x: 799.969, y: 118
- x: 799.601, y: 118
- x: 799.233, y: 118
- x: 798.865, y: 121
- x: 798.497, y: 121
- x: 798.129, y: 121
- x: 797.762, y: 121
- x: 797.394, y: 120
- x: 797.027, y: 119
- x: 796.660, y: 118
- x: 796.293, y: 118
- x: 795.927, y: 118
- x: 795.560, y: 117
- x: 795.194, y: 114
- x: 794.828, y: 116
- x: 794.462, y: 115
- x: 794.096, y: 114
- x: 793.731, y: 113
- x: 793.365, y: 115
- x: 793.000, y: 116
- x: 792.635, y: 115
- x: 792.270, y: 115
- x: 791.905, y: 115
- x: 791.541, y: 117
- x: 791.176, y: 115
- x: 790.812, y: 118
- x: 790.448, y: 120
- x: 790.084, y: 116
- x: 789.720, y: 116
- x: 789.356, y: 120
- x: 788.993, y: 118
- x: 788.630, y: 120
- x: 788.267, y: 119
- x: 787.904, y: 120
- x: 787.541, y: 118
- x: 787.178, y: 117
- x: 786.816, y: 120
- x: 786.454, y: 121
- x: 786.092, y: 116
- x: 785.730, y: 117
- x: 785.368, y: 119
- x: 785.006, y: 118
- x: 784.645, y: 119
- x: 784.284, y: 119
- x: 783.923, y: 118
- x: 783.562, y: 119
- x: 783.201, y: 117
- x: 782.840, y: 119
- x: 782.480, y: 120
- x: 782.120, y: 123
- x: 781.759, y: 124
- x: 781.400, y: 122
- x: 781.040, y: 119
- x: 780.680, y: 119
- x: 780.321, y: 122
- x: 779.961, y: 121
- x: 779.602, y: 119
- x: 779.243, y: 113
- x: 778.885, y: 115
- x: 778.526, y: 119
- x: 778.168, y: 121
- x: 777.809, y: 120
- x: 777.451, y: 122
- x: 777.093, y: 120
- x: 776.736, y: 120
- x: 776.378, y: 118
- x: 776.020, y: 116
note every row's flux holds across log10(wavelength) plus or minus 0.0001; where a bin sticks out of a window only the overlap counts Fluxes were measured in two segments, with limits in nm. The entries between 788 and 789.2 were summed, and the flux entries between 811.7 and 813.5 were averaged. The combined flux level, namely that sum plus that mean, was 480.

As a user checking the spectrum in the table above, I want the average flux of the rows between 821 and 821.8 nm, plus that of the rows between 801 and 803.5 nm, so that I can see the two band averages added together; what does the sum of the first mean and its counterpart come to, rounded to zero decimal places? 241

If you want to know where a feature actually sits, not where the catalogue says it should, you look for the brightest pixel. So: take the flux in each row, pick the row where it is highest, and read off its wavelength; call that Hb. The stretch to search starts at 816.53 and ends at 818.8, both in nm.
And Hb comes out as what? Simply 816.720 nm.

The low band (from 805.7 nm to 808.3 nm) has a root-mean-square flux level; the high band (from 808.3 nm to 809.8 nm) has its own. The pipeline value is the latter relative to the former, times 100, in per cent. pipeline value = 98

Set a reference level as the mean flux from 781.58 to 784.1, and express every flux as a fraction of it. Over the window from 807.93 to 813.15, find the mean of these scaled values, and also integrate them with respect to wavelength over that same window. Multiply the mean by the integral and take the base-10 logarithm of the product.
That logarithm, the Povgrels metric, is 0.721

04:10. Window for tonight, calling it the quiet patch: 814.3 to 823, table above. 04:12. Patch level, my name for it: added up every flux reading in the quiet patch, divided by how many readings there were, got 121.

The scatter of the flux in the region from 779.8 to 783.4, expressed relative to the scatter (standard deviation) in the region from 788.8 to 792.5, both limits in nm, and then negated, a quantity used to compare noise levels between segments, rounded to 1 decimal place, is -1.1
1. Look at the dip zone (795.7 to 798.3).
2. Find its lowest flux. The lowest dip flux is 118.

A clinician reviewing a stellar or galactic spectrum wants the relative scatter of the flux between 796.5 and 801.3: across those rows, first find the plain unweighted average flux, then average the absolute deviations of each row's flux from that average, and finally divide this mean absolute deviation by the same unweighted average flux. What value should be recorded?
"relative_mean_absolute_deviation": 0.015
